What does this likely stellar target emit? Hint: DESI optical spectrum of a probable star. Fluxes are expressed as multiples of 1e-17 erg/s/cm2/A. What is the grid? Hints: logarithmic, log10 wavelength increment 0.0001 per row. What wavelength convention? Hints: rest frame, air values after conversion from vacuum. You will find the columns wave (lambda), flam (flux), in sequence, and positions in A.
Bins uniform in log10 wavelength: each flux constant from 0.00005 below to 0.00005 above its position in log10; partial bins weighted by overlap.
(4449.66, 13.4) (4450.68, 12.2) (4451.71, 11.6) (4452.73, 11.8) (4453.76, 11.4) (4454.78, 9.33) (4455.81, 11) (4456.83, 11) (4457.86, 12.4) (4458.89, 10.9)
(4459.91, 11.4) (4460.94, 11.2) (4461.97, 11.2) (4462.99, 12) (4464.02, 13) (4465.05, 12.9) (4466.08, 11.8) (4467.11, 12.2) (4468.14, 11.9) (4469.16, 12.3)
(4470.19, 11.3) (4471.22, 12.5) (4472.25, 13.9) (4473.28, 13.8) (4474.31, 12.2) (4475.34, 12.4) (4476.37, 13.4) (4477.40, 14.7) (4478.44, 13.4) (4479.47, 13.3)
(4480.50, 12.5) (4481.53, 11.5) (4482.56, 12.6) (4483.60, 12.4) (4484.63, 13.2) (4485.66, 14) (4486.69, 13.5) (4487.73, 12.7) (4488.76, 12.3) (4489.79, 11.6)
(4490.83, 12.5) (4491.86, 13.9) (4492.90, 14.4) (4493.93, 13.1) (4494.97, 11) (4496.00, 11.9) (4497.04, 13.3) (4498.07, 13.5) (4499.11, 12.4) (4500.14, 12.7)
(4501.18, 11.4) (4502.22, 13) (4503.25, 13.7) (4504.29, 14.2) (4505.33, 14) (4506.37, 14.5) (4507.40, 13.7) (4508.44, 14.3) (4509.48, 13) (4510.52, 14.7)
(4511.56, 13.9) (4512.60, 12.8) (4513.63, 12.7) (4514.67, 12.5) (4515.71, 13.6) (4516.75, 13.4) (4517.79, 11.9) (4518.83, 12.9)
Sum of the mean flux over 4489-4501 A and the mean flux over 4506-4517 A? 26.3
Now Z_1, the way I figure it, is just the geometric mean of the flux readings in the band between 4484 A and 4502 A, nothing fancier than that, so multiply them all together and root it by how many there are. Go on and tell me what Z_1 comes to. 12.8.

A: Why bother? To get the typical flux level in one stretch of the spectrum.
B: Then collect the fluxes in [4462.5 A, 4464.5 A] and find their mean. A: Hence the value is 12.5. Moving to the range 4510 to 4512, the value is 14.3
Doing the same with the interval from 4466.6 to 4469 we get 12.1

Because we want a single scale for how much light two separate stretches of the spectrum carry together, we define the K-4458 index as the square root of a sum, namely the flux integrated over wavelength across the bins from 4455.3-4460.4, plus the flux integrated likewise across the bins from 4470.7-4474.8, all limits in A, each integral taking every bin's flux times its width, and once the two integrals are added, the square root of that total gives 10.6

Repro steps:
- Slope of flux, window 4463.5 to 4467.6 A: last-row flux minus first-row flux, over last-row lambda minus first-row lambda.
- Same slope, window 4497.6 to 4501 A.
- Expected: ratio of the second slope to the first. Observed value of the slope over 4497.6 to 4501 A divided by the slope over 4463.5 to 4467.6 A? 1.5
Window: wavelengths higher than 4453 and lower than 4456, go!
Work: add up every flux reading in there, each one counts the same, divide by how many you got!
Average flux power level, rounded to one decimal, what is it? 10.6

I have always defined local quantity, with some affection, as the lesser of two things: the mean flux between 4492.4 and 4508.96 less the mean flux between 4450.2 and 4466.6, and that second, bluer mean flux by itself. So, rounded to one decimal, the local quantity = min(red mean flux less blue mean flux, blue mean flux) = 1.6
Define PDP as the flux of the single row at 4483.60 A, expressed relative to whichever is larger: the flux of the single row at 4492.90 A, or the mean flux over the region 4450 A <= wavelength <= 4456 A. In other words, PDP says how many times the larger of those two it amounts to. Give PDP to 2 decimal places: 0.86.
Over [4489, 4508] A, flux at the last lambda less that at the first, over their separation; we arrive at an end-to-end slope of 0.12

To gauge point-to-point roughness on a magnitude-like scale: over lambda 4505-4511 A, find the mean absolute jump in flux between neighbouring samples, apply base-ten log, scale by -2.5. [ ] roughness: 0.02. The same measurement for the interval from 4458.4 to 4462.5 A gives 1.58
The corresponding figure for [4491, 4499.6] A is -0.07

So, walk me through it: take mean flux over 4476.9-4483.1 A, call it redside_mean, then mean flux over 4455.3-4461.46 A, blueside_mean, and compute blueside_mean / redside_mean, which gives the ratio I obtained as 0.87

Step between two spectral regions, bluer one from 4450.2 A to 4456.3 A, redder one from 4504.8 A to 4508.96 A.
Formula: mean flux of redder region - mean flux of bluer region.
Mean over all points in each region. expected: 2.9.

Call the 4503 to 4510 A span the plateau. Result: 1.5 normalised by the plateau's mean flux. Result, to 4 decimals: 0.1078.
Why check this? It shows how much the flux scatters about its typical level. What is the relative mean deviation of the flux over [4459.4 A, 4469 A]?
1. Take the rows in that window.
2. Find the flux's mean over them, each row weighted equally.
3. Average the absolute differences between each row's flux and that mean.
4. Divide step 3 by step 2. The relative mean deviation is 0.042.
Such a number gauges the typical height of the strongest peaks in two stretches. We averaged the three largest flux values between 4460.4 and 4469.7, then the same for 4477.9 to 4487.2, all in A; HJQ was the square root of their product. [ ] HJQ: 13.2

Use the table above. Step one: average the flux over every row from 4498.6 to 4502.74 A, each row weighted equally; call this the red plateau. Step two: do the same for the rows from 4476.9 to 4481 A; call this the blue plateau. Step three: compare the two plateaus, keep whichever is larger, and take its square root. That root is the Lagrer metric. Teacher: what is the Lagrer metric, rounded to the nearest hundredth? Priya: 3.67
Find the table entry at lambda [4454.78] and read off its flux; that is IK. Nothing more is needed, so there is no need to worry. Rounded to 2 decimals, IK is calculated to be 9.33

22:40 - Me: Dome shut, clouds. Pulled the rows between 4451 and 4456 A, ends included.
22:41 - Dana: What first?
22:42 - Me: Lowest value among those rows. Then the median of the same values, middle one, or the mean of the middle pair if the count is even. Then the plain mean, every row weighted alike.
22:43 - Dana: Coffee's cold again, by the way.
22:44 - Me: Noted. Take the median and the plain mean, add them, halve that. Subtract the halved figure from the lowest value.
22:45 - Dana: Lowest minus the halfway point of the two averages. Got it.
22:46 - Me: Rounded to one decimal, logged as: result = -1.9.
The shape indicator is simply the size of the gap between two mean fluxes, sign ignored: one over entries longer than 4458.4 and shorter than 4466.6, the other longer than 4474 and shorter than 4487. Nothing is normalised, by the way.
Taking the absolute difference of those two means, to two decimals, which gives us 1.21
